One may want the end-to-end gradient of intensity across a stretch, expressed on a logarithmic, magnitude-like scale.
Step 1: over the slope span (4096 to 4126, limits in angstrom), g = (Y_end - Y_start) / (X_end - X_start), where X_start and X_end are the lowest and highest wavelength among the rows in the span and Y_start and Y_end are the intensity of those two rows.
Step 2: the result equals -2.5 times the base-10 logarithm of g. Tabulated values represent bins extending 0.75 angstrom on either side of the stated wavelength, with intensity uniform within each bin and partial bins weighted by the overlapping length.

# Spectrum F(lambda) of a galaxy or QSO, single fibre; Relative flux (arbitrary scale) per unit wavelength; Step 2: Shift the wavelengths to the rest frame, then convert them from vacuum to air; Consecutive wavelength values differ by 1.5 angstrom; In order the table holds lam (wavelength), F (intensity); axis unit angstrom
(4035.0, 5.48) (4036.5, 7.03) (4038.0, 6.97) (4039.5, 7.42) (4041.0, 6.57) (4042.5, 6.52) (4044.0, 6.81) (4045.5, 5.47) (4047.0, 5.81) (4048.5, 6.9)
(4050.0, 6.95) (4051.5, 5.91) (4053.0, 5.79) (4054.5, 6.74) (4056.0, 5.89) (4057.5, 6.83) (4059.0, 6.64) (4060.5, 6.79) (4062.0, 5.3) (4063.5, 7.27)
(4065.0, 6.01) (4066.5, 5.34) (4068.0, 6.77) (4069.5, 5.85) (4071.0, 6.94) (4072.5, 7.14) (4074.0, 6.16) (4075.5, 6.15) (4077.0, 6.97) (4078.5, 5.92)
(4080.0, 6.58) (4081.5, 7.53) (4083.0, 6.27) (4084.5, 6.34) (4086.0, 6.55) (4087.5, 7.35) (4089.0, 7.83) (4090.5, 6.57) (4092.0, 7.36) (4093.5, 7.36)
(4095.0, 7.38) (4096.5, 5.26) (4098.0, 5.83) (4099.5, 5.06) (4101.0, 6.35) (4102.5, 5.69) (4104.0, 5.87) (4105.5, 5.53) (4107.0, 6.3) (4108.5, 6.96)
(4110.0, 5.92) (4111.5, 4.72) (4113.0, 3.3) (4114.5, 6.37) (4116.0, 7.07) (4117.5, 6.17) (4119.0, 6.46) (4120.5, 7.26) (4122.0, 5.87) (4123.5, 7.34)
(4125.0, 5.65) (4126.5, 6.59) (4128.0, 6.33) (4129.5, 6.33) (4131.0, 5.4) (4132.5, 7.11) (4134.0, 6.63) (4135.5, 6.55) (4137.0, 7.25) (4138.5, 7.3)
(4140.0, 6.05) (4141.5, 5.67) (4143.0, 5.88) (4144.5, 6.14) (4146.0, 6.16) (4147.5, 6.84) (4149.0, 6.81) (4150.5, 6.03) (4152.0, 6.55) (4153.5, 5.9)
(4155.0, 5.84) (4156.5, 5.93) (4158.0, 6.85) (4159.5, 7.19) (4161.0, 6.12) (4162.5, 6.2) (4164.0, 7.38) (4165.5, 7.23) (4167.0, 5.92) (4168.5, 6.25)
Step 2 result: 4.7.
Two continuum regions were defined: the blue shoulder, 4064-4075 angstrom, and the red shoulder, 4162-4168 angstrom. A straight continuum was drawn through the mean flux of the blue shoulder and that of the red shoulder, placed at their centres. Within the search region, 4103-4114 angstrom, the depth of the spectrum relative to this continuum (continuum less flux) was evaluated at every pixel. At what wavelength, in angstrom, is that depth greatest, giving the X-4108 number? 4113.0 angstrom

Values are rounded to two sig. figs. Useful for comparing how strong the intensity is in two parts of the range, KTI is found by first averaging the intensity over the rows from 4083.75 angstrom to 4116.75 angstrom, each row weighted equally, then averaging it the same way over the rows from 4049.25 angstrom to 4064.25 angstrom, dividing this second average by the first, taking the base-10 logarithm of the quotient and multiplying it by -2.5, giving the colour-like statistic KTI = -0.032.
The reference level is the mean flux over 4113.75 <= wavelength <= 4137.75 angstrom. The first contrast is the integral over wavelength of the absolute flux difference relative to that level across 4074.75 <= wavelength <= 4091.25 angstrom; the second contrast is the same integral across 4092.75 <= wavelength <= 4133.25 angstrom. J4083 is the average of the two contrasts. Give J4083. 19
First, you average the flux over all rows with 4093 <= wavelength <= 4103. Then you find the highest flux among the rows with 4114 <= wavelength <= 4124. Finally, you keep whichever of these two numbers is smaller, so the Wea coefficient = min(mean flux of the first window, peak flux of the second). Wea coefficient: 6.1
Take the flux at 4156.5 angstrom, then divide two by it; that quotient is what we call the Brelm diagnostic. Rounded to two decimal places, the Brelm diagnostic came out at 0.34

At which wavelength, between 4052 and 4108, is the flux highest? 4089.0 angstrom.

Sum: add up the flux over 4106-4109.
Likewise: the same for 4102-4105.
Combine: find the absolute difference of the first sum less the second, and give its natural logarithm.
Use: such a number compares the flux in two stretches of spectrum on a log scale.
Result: 0.53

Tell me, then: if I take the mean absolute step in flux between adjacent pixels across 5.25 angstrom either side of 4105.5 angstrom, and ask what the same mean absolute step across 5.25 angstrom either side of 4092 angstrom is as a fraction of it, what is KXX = 1.28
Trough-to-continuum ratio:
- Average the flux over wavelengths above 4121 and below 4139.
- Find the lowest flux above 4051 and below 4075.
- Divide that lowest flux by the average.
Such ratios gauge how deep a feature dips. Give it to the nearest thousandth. 0.812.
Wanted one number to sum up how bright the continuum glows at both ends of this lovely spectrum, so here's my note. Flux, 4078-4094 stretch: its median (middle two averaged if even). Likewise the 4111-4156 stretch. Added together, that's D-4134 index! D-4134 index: 12.9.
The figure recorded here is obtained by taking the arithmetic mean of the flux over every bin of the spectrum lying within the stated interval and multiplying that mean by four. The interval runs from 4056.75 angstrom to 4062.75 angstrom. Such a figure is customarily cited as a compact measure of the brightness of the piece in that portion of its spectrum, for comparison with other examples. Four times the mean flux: 25.6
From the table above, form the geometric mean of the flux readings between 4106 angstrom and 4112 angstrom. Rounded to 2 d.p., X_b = 5.92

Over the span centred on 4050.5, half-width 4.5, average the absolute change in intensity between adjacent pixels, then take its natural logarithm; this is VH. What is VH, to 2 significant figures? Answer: -0.43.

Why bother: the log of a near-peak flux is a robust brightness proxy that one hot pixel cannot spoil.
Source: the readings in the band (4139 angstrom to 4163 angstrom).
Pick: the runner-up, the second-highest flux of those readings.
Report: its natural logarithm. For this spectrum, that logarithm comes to 1.92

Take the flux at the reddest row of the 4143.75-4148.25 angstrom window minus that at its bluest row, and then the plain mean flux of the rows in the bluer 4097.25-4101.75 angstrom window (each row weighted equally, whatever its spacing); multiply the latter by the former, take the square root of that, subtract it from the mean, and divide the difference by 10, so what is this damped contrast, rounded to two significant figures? 0.37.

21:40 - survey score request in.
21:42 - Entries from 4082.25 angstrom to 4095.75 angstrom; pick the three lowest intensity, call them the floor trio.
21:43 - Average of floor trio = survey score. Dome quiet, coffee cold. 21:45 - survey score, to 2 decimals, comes 6.39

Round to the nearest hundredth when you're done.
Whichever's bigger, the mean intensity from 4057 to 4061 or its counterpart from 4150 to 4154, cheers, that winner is 6.75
